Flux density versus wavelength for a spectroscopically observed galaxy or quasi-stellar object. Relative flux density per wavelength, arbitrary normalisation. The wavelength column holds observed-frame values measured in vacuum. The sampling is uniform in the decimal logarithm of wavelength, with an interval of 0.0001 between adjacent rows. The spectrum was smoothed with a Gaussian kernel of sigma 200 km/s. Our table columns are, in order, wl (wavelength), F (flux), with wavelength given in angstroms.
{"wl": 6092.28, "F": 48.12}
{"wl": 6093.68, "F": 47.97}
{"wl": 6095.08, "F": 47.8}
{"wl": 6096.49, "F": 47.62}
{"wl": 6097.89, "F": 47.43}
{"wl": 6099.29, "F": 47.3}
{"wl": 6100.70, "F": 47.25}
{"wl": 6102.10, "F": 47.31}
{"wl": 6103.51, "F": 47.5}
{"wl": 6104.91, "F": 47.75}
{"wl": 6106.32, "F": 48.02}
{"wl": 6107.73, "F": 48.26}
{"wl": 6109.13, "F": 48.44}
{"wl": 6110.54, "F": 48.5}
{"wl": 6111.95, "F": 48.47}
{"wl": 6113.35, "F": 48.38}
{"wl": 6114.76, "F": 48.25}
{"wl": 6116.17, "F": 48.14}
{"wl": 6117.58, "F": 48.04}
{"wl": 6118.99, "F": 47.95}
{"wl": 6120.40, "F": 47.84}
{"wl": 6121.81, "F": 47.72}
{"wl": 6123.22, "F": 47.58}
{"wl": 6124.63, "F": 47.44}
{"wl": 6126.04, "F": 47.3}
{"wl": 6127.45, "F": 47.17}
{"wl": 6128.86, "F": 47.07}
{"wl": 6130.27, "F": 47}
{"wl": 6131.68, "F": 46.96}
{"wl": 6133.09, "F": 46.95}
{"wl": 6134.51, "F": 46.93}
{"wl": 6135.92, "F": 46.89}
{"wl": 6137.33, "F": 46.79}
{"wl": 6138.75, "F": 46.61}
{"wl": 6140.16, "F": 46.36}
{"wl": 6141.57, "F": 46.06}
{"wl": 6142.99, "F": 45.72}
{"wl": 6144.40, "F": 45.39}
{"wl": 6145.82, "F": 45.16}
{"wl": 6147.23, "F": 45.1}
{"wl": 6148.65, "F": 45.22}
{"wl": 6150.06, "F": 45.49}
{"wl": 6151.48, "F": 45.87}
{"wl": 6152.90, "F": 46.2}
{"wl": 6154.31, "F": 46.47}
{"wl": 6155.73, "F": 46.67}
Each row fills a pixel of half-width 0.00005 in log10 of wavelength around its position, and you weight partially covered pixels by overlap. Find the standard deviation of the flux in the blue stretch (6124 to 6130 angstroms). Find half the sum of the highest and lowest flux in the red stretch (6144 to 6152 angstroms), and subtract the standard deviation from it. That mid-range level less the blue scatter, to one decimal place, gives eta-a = 45.3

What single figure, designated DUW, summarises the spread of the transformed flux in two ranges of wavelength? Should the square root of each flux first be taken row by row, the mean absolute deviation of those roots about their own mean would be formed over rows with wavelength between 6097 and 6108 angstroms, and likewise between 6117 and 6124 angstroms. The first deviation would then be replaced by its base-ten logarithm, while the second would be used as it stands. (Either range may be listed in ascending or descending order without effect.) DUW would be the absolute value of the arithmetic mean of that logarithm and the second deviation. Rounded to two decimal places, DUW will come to 0.82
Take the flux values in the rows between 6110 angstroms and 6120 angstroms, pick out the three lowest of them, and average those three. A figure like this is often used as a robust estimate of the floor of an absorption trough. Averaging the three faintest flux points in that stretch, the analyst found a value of 48.0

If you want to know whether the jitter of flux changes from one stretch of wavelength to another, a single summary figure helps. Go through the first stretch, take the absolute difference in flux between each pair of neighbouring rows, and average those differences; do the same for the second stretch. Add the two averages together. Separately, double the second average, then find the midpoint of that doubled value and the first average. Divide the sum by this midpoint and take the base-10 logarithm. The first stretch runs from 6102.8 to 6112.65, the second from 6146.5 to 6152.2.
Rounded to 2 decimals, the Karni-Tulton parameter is 0.10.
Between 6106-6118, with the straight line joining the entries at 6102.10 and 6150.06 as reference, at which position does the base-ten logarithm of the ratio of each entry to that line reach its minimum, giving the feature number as 6106.32 angstroms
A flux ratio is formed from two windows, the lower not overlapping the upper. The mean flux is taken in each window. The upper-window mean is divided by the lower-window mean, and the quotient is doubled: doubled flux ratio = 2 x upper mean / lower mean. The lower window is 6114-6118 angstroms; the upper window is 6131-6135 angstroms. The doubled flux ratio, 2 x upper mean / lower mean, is 1.95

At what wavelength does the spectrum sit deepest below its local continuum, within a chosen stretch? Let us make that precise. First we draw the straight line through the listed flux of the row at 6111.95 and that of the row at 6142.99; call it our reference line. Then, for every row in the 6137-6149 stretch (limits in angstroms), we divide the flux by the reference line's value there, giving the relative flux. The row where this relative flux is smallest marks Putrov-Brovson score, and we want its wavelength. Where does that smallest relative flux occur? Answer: 6145.82 angstroms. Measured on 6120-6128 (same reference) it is 6127.45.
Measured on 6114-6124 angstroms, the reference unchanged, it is 6114.76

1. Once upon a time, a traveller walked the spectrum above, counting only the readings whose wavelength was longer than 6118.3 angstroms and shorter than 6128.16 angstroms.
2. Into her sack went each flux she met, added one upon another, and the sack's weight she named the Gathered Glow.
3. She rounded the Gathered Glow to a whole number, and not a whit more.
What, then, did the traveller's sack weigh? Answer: 333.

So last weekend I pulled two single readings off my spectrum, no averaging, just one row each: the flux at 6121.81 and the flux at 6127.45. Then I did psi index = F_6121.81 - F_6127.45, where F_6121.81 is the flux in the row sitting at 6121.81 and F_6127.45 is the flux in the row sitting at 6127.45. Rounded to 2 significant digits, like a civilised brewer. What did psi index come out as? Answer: 0.55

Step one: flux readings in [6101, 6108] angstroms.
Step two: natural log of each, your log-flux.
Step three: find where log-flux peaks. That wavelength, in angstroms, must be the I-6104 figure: 6107.73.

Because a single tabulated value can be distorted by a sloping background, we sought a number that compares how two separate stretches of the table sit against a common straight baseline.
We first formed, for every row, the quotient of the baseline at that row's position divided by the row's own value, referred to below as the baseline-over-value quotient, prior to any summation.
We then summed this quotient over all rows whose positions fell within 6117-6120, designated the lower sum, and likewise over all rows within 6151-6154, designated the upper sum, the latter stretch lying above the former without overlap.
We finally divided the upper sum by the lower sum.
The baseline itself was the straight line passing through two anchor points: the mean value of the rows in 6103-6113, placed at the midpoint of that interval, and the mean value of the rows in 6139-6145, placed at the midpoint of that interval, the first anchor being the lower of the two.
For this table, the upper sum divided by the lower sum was 0.99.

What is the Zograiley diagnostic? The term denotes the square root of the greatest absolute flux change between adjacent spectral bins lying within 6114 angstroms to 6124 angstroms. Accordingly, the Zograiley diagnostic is 0.37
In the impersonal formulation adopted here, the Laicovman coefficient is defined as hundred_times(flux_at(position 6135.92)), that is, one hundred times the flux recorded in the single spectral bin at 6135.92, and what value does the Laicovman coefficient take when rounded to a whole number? 4689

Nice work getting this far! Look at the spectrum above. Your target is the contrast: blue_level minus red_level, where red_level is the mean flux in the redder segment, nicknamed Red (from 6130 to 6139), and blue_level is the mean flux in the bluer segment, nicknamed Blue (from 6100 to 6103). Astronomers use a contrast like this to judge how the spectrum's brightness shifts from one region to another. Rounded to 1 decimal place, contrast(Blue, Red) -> 0.4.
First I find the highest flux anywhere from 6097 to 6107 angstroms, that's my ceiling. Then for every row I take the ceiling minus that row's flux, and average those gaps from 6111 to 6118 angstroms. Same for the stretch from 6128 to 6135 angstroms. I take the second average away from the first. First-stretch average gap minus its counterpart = -1.3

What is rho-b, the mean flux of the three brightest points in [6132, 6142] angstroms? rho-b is 46.9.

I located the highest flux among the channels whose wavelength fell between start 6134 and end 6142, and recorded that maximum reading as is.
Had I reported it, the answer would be 46.93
